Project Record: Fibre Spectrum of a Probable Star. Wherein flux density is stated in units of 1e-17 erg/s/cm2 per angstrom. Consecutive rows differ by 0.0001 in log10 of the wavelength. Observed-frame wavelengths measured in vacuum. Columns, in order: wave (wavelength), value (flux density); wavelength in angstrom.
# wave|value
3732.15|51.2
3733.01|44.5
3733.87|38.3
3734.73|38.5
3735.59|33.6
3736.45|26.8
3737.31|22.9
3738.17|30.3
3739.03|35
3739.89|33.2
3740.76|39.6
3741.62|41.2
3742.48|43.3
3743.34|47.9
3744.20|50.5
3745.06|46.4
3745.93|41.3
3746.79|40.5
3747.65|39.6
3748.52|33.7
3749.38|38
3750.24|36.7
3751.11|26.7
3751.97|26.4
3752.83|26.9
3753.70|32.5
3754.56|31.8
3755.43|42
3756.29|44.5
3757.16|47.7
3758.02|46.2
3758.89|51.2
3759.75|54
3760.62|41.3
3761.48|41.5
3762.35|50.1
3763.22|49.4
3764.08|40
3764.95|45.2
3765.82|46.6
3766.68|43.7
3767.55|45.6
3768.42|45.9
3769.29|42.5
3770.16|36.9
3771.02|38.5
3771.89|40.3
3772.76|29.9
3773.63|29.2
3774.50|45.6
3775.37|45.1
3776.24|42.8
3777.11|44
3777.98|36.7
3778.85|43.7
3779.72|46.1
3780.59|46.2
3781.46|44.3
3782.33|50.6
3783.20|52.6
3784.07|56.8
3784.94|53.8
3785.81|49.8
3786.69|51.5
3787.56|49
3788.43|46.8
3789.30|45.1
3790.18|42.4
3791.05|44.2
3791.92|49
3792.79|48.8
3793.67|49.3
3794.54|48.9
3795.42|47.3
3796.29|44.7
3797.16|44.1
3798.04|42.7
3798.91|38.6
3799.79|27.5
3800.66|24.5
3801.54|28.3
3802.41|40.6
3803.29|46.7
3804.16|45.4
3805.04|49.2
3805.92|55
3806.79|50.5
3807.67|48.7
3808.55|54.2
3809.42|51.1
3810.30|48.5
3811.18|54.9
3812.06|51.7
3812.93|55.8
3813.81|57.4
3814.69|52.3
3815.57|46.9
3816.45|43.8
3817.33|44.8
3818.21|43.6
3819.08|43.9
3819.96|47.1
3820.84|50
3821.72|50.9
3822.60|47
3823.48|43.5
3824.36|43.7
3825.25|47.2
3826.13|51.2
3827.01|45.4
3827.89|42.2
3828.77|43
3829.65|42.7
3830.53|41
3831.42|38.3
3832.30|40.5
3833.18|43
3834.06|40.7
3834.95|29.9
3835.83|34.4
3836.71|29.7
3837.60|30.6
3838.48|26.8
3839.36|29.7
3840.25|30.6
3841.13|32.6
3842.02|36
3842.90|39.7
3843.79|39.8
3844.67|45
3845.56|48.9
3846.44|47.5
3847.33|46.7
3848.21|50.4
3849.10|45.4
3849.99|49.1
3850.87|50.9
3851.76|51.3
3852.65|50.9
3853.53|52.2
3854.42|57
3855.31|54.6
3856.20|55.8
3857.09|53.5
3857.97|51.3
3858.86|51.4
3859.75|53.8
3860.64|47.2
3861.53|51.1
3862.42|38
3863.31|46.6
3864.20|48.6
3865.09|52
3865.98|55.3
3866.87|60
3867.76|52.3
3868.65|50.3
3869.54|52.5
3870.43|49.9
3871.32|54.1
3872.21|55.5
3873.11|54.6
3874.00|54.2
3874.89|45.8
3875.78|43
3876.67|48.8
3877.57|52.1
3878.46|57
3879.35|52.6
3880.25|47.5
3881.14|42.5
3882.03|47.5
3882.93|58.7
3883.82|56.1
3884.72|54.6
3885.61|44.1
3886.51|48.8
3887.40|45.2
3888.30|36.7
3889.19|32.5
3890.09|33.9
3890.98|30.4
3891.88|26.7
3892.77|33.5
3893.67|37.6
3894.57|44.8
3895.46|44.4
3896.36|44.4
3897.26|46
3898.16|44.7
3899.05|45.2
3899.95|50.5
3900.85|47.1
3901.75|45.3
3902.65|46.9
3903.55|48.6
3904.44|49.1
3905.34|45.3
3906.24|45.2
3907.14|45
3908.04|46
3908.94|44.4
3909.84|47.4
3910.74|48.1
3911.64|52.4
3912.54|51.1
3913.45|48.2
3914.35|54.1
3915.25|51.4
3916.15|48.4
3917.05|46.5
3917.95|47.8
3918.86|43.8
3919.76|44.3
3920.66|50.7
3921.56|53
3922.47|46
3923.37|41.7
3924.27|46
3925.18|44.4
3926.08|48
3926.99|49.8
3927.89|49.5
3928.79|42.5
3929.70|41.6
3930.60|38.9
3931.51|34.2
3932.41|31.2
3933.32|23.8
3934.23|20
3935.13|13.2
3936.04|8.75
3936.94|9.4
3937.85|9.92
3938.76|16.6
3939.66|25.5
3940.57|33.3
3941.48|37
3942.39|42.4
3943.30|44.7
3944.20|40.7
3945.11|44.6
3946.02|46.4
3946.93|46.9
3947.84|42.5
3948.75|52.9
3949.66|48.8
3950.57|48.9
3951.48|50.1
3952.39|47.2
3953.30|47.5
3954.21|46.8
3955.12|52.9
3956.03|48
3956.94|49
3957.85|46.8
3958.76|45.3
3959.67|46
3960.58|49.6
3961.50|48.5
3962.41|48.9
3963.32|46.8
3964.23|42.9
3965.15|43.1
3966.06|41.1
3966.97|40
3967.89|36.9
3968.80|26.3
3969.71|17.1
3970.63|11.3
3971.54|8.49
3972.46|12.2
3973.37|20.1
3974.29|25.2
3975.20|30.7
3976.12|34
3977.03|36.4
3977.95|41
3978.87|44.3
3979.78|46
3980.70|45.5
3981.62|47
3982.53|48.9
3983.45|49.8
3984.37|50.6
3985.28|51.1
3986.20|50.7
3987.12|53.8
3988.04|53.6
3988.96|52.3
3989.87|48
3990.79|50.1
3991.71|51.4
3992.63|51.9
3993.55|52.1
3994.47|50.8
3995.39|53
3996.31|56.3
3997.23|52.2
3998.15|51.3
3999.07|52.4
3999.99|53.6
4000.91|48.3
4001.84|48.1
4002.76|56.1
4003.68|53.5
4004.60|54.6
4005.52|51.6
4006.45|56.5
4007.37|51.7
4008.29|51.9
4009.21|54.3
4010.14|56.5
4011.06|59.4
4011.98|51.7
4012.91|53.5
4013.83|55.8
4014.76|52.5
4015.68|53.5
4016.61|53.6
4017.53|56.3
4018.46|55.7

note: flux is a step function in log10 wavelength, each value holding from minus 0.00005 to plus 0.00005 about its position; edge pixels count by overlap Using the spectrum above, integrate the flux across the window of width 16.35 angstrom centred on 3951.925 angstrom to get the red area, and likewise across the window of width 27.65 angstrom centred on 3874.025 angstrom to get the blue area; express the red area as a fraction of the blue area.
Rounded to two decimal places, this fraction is 0.55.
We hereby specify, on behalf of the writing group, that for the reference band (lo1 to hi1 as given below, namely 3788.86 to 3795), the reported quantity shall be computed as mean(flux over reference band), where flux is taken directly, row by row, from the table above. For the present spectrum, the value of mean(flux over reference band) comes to 47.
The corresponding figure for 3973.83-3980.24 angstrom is 37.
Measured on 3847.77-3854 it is 50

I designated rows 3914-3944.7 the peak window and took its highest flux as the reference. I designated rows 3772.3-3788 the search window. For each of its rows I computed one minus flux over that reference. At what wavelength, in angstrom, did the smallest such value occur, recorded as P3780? 3784.07 angstrom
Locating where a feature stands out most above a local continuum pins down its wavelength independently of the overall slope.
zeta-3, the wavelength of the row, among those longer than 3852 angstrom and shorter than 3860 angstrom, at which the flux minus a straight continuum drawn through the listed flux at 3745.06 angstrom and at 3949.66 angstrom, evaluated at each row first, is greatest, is 3854.42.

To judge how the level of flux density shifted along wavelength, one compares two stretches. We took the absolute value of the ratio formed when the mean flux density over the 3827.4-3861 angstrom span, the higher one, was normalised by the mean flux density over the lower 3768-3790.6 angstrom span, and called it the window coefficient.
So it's 1.0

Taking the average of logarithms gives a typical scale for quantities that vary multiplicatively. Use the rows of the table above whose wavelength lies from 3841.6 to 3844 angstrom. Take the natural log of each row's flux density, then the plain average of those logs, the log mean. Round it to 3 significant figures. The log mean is 3.65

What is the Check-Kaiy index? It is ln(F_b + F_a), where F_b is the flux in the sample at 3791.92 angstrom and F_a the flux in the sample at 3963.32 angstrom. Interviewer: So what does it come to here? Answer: 4.56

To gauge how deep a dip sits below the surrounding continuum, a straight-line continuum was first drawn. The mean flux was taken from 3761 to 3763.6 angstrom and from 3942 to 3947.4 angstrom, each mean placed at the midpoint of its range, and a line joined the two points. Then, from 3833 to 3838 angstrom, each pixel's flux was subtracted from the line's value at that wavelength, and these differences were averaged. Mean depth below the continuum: 11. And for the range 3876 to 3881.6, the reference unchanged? -5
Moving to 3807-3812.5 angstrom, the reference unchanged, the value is -5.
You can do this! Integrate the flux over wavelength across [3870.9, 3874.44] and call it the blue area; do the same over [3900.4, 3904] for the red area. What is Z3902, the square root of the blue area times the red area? 181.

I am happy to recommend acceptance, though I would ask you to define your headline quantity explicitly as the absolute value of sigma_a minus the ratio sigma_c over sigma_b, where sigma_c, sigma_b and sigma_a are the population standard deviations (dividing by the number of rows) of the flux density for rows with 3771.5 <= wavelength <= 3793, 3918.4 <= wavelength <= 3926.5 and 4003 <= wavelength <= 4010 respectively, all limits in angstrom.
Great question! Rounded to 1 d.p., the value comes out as 0.2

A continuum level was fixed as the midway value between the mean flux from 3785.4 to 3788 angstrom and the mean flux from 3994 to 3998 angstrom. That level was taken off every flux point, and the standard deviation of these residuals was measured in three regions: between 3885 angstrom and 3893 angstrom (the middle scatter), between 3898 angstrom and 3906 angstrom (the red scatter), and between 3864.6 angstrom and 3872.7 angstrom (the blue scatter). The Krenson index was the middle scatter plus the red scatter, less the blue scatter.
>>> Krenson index 6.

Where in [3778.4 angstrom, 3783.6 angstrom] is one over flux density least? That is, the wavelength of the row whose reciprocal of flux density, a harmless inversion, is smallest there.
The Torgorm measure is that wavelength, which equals 3783.20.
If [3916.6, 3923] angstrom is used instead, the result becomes 3921.56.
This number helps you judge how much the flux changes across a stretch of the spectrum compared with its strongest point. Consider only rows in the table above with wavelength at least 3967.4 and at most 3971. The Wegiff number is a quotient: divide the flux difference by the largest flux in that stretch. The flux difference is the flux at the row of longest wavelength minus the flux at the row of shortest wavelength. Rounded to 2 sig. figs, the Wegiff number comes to -0.69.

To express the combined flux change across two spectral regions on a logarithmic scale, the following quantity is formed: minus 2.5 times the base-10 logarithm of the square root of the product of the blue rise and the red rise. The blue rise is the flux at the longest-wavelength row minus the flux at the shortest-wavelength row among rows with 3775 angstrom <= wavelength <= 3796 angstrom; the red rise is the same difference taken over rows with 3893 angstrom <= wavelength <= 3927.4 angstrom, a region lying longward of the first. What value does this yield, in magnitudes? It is -1.8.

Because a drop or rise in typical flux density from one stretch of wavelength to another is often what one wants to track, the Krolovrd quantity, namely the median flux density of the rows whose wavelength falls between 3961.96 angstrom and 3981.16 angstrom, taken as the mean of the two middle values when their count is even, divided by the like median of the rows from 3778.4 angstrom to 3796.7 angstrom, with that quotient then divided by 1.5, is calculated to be 0.50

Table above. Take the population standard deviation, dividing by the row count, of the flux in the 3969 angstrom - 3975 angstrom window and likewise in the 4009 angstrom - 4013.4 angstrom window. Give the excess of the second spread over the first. -3.0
